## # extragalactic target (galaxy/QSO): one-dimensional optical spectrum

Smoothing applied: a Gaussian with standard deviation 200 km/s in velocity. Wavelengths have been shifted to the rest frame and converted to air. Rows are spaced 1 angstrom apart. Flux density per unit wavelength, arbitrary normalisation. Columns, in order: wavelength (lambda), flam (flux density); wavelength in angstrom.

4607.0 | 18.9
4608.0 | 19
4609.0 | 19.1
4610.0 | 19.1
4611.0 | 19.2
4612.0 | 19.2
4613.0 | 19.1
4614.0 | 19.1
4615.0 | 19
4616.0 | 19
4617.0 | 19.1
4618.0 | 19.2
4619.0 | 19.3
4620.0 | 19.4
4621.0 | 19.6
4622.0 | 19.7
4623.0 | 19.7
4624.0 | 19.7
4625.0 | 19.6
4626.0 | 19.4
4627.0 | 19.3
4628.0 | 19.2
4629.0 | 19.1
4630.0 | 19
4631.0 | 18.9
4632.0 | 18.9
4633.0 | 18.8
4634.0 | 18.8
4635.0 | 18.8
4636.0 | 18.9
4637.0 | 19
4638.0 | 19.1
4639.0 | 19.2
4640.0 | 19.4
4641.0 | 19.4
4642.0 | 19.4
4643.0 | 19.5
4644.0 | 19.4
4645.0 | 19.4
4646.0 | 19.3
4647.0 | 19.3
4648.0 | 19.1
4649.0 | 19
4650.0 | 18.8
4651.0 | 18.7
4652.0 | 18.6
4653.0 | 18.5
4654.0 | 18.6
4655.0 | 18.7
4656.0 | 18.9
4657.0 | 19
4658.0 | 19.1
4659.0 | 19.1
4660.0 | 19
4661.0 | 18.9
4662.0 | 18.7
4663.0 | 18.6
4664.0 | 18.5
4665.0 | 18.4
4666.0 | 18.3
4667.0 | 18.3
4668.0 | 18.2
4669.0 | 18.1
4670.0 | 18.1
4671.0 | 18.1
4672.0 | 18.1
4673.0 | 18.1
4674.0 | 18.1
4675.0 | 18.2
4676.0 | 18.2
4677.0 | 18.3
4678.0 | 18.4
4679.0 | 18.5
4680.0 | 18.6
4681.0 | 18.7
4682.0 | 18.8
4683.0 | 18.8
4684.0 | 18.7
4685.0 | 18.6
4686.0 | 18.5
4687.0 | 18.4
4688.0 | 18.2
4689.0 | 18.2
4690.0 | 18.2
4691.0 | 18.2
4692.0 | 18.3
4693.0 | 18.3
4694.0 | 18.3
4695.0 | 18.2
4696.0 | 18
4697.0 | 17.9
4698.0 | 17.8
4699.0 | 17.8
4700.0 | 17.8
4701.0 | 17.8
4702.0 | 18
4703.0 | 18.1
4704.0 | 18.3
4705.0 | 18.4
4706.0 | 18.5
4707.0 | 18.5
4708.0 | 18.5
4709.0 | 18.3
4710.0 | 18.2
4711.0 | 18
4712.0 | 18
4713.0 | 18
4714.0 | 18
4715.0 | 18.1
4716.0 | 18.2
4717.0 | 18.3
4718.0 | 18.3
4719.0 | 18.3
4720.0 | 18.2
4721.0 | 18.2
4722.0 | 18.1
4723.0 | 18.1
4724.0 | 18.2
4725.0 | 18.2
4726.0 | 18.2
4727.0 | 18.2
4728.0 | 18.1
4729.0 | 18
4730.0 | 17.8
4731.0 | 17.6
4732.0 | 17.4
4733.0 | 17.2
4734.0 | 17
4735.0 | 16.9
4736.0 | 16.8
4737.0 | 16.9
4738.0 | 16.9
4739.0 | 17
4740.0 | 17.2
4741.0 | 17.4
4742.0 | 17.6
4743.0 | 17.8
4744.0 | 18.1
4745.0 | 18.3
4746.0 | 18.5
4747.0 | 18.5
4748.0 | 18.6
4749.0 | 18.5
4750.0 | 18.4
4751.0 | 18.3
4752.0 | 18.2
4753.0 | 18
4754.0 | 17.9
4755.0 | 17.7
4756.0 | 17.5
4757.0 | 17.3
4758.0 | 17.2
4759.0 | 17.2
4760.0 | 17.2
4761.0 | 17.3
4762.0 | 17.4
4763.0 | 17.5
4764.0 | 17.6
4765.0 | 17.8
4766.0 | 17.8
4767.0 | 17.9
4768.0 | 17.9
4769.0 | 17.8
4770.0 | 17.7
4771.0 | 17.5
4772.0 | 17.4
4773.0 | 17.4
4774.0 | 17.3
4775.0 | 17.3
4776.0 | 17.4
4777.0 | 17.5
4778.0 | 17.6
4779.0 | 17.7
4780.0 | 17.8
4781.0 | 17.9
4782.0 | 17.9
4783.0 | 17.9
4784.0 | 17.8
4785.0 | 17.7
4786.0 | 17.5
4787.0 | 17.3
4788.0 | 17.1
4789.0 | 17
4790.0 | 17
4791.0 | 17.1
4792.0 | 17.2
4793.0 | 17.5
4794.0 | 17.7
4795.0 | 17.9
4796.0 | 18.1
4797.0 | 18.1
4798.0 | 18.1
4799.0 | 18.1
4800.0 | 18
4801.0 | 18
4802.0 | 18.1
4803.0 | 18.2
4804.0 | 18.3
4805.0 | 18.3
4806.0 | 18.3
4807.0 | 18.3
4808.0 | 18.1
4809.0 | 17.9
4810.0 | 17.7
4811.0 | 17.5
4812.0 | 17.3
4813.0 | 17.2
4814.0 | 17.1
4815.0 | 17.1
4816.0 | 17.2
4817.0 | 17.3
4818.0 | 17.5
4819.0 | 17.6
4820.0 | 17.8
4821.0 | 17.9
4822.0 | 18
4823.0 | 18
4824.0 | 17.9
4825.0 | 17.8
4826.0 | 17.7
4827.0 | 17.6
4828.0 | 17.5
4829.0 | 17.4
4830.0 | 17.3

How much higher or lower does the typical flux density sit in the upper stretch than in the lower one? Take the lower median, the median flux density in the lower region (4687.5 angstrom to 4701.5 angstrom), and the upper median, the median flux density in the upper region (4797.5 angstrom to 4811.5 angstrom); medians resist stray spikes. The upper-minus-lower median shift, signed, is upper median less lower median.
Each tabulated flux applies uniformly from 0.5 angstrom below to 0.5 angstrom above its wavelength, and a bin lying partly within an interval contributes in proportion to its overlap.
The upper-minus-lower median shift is -0.10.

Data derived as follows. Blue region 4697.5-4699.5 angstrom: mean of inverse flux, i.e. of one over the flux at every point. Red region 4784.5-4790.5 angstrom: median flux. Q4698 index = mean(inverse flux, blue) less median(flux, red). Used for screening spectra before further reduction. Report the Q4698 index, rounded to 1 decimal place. -17.1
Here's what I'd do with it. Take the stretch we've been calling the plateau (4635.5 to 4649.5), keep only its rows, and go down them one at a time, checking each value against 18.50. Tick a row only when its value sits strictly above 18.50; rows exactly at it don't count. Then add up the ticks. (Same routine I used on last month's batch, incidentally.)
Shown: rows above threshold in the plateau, 14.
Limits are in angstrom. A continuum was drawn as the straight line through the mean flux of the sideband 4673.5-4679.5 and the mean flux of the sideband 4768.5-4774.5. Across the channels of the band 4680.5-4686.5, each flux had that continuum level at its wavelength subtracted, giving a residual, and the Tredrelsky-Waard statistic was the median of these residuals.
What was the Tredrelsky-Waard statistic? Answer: 0.47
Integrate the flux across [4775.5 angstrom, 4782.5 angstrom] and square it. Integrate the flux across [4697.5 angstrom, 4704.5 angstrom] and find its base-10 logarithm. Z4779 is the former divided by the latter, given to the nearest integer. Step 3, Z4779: 7302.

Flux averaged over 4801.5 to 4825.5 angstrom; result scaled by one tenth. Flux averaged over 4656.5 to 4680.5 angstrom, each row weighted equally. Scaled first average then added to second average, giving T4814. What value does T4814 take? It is 20.2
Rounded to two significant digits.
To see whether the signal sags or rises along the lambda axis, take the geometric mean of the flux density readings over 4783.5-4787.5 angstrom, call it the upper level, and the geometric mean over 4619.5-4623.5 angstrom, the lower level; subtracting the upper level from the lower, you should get 2.0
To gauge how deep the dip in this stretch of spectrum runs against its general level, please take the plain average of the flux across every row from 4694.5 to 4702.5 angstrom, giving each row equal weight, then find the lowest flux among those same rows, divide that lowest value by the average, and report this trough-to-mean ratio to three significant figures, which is 0.994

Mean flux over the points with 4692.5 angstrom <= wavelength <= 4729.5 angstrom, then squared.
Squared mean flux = 329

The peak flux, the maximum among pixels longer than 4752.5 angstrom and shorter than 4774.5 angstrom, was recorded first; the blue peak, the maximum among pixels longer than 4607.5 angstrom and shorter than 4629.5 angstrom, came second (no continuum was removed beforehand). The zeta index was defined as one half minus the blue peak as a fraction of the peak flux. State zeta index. -0.594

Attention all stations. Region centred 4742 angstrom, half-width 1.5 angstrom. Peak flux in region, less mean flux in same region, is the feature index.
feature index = 0.20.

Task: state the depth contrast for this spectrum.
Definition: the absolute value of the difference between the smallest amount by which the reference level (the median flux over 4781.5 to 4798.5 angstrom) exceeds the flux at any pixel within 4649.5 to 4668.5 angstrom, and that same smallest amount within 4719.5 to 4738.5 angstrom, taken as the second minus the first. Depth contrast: 0.90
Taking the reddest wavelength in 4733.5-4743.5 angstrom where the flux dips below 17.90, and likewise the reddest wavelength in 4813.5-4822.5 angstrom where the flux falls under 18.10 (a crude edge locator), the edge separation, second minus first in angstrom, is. 79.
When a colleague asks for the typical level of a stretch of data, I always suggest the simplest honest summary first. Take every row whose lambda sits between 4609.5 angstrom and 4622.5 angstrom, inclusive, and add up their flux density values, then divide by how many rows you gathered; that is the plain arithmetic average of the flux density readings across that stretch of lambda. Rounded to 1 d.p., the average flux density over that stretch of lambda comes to 19.2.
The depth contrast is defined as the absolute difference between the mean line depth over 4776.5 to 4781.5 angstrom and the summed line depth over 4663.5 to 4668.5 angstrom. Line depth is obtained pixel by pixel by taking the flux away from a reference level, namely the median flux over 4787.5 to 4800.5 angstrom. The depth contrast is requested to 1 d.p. 3.2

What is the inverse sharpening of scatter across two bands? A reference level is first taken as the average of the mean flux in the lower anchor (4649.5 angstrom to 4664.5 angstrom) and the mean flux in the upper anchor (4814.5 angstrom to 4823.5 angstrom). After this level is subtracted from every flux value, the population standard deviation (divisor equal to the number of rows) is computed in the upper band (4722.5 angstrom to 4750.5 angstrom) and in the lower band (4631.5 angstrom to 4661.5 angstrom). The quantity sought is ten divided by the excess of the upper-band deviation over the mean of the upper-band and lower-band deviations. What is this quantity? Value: 65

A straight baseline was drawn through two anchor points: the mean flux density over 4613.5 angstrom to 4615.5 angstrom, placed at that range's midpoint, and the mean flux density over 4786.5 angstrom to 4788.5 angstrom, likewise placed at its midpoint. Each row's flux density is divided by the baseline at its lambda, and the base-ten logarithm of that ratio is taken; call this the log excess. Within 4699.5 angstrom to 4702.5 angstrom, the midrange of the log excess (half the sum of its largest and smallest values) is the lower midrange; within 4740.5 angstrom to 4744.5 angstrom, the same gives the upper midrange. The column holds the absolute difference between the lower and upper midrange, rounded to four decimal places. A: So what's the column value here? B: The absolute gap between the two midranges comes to 0.0070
